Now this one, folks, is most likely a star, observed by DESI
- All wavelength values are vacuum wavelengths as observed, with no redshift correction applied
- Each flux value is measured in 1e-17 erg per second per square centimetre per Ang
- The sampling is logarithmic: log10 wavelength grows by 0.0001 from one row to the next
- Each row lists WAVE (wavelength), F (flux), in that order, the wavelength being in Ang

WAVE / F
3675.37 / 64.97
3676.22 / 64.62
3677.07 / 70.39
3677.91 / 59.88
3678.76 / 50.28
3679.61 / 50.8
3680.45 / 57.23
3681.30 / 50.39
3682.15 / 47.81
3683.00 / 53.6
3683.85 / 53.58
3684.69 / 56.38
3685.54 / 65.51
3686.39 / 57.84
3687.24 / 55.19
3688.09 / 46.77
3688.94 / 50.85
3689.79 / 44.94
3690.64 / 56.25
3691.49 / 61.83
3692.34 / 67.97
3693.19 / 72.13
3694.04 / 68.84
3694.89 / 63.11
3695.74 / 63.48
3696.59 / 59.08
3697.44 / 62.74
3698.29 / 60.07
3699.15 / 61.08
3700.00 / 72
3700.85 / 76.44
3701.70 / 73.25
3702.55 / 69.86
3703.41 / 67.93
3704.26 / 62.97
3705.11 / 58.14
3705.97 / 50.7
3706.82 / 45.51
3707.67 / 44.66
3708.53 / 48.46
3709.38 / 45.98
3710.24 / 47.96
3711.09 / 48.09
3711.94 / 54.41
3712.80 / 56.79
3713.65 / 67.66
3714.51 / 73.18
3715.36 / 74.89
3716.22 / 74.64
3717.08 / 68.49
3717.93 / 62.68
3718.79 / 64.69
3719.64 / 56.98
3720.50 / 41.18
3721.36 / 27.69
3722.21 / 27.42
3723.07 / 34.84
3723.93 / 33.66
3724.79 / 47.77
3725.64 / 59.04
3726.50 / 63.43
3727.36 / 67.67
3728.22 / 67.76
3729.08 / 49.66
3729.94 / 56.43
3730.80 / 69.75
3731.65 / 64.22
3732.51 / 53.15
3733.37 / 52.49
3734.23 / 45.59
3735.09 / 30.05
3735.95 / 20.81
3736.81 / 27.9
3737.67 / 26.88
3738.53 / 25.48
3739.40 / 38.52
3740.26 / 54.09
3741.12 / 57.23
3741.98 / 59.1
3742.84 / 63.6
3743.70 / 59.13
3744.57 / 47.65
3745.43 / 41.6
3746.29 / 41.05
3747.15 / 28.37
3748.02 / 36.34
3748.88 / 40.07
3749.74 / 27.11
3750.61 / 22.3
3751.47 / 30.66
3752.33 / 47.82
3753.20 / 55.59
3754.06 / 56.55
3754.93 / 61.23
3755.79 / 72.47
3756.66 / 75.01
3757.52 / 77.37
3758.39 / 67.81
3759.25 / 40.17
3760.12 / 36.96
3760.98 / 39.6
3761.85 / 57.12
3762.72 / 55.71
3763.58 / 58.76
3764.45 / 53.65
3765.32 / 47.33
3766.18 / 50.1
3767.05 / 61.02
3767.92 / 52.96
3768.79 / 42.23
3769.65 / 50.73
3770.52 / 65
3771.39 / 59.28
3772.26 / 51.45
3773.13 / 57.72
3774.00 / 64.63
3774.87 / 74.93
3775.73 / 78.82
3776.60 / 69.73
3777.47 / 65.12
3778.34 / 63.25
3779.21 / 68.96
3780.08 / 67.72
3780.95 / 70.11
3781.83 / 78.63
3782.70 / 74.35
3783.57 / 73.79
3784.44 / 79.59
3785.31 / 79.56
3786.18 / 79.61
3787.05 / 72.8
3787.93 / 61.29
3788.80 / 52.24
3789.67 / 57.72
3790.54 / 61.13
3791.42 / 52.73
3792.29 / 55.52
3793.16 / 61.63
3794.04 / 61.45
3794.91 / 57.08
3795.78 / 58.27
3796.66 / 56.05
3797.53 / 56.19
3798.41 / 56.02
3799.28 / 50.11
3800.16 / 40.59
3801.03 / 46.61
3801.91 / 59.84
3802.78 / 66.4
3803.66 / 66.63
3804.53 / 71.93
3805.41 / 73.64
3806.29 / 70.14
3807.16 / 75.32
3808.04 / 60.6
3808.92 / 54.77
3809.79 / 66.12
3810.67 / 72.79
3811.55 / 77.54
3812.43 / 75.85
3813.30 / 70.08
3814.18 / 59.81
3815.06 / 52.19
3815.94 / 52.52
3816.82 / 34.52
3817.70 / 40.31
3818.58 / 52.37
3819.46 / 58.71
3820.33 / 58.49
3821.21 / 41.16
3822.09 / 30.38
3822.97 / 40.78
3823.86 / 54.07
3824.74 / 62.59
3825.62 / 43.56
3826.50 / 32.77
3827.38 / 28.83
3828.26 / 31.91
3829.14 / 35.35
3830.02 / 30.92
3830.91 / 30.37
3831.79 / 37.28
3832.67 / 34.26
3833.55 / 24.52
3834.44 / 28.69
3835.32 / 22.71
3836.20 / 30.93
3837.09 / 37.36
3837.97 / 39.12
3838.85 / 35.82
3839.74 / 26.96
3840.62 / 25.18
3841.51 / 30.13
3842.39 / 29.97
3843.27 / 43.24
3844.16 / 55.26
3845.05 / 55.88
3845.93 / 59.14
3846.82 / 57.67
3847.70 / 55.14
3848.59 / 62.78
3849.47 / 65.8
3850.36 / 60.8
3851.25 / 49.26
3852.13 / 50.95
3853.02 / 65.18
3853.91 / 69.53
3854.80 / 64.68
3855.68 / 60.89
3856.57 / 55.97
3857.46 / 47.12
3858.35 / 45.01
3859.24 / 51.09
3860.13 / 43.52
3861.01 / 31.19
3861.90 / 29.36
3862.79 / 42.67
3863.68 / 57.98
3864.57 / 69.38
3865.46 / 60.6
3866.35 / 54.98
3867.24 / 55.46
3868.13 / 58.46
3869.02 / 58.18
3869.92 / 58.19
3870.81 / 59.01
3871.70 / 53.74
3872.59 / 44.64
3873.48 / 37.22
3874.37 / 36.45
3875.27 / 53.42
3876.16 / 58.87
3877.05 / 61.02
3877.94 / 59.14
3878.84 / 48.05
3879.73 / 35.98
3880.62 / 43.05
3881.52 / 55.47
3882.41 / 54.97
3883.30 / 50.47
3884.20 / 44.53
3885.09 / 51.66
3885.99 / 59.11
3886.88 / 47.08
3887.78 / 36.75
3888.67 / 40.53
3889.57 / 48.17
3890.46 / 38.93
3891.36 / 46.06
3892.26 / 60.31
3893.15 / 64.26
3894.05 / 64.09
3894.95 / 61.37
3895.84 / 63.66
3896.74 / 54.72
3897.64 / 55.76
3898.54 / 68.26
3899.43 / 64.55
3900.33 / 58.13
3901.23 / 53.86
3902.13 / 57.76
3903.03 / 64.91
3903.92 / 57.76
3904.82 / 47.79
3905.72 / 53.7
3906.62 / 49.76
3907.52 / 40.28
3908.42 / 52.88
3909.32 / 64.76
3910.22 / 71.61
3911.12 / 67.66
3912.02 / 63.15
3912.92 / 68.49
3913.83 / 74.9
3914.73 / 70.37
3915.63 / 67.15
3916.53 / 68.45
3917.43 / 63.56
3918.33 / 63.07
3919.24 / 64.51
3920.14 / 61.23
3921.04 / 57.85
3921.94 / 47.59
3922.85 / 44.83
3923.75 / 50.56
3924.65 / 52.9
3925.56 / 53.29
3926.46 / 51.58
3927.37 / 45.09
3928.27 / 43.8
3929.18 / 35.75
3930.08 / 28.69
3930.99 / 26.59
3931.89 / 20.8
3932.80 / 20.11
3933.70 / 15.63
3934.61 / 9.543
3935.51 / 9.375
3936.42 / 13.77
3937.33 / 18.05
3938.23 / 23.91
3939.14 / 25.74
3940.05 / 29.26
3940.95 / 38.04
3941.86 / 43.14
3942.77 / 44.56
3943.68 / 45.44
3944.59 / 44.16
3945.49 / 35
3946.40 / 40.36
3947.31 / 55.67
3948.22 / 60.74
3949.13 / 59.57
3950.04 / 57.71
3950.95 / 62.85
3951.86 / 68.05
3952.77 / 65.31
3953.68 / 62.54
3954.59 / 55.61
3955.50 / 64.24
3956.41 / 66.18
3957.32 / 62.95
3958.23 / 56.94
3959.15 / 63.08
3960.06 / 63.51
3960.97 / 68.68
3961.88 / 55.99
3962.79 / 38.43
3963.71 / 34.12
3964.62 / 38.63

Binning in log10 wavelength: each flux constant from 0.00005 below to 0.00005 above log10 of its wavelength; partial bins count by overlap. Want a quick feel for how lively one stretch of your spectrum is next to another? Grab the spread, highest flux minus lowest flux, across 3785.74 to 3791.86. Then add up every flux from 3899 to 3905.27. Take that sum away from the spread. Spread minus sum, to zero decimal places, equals -377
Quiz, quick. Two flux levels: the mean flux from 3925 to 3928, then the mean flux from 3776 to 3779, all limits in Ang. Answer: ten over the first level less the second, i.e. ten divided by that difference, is -1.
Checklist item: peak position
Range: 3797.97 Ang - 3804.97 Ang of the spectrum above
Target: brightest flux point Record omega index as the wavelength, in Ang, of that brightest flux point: 3804.53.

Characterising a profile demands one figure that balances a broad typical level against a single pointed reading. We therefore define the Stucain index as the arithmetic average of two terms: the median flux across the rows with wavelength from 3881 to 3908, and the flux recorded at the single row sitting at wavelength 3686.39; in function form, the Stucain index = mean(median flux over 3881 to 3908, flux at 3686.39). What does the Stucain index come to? 56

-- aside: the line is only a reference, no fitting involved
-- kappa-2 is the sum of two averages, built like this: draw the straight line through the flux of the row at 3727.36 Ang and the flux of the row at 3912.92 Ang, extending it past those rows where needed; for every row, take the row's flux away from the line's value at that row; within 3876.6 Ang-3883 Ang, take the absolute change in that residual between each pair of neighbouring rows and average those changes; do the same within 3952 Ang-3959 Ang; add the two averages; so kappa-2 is 12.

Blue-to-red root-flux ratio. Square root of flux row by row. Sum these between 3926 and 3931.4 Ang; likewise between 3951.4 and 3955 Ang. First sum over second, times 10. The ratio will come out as 11.7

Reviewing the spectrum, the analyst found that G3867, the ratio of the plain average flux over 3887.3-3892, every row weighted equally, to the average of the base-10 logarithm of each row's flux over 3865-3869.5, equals 24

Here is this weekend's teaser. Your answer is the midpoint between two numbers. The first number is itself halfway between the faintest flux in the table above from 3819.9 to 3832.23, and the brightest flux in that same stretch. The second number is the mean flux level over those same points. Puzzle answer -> 43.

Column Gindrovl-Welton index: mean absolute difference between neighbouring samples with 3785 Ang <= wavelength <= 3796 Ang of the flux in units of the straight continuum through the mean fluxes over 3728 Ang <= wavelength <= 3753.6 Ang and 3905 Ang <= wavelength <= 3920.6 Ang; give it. 0.100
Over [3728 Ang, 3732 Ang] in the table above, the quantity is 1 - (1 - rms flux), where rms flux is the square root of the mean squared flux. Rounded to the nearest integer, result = 62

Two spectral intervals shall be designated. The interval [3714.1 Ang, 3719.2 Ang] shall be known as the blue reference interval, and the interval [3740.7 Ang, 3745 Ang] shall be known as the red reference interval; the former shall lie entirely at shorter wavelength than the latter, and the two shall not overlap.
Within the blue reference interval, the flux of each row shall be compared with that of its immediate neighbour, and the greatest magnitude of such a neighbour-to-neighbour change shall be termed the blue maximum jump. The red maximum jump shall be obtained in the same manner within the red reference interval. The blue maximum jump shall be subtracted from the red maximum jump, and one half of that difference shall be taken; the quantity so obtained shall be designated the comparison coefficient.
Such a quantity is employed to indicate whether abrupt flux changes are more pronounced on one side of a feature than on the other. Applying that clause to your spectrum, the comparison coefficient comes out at 3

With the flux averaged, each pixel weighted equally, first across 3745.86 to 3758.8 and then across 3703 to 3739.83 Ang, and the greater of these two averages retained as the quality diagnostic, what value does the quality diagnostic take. 51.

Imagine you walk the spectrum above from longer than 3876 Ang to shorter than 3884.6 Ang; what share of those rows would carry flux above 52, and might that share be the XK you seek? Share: 0.50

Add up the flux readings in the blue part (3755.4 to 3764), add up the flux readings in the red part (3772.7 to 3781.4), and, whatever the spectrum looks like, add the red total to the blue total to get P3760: 1262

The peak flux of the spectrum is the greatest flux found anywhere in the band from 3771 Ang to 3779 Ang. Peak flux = 78.82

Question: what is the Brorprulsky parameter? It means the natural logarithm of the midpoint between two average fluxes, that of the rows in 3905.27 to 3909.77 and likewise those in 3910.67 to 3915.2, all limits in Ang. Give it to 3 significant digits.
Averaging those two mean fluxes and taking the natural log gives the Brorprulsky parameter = 4.10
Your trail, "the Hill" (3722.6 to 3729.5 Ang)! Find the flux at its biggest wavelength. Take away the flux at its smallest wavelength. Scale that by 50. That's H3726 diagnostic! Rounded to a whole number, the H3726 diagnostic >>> 741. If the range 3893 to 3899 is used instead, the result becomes 200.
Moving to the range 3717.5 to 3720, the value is -285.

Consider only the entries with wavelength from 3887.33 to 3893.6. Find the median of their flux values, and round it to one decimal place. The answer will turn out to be 46.1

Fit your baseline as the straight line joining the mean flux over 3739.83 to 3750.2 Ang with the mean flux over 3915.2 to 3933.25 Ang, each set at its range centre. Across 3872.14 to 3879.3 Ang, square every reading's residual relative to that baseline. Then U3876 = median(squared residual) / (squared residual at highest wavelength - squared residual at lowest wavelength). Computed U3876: -12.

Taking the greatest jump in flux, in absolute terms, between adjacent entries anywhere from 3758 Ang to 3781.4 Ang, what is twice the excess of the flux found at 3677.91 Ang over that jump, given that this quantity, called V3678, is 64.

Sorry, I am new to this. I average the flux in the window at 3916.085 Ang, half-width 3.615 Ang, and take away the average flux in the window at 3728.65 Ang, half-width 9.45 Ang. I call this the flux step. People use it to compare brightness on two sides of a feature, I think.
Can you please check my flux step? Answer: 21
